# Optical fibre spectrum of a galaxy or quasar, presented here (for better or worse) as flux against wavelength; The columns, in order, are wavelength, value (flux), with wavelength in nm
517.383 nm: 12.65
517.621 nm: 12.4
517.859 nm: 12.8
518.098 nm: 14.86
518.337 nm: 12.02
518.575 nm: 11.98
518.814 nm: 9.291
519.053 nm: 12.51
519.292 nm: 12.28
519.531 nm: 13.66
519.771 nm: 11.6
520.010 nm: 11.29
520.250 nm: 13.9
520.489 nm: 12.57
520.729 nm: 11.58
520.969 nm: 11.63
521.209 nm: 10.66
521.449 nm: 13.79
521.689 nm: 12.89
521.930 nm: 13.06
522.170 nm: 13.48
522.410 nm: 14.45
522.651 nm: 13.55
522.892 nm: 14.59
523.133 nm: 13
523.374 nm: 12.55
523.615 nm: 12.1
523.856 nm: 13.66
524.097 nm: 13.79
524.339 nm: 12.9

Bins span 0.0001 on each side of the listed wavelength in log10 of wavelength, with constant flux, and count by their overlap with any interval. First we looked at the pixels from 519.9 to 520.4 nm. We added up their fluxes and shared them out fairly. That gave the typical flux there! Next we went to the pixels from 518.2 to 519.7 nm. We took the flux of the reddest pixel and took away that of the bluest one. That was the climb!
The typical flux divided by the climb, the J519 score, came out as 8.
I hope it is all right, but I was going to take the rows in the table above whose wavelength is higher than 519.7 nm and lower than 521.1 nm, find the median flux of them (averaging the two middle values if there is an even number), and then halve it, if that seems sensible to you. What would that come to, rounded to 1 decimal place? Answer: 5.8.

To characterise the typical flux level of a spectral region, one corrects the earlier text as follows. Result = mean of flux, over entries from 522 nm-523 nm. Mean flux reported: 14.0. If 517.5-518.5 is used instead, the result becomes 13.0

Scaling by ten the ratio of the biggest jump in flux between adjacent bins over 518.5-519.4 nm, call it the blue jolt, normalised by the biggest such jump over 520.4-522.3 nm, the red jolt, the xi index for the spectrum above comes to 10.3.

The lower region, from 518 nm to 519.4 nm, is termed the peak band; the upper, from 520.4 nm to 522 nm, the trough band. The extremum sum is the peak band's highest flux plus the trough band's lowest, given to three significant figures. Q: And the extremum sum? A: 25.5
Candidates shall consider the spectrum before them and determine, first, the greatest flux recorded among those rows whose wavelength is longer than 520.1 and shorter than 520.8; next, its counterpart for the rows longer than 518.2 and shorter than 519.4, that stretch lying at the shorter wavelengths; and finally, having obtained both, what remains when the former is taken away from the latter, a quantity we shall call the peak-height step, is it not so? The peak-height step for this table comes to -1.4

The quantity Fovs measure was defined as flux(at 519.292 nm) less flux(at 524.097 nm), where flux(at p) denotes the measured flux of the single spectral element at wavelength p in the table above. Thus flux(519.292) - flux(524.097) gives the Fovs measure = -1.5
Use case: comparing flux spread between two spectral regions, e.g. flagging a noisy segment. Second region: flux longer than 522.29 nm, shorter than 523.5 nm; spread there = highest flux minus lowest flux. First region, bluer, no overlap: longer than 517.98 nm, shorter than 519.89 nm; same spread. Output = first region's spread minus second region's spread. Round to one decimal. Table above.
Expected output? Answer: 3.5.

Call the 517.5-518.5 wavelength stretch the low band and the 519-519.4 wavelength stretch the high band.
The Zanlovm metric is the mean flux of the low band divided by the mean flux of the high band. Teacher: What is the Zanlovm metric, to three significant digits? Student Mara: 1.05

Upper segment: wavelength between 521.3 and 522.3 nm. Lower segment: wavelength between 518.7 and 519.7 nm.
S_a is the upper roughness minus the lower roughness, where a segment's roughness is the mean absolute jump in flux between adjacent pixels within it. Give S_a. -1.11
